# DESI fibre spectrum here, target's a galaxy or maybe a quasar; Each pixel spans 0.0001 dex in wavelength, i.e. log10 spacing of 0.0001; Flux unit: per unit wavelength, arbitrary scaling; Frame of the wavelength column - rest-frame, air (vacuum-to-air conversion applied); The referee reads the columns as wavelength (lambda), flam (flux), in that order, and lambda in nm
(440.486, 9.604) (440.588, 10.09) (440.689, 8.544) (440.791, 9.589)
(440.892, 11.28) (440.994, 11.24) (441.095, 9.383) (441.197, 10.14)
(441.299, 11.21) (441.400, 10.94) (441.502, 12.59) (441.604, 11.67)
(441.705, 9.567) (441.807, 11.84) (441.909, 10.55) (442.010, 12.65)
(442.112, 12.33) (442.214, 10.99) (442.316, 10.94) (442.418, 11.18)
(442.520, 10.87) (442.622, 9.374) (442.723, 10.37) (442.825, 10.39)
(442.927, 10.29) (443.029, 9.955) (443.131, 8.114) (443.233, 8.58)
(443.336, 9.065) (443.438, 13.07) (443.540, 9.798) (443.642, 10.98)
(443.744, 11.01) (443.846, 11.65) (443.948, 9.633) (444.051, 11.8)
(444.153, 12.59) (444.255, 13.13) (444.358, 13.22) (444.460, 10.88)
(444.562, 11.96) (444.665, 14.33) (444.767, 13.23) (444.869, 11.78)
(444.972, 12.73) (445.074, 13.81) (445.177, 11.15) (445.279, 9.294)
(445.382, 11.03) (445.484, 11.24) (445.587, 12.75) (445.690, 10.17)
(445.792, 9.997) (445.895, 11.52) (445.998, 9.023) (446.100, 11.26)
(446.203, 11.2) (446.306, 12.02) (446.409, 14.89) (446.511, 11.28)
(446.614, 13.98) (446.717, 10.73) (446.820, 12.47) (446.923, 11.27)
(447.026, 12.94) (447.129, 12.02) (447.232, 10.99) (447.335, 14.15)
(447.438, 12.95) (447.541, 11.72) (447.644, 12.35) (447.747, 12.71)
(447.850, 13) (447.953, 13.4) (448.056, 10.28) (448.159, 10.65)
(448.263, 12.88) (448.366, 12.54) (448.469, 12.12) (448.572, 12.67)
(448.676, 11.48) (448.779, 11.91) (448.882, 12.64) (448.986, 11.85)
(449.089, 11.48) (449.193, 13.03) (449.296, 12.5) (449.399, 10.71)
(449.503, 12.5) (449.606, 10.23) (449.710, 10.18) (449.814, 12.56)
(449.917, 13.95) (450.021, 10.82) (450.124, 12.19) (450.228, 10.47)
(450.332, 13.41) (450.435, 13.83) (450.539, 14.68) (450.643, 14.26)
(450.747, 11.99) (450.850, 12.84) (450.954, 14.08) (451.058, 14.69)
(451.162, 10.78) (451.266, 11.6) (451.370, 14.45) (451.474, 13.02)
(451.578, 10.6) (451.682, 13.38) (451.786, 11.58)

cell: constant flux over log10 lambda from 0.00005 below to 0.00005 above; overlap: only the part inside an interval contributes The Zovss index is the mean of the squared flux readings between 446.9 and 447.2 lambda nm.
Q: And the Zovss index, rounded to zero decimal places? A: 146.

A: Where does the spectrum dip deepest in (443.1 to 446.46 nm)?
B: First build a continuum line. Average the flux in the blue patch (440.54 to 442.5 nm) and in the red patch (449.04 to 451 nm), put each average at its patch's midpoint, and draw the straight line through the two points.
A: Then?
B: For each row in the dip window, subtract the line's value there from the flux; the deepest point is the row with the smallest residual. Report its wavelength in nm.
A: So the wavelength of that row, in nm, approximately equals 443.131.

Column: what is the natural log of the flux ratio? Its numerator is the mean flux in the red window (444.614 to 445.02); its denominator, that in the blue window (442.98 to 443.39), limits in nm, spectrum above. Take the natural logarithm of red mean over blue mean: 0.38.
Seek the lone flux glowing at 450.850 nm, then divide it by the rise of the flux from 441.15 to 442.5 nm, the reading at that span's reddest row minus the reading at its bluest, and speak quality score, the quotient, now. 12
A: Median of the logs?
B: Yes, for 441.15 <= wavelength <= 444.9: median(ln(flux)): 2.40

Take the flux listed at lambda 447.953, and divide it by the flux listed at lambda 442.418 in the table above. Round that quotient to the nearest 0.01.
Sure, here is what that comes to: 1.20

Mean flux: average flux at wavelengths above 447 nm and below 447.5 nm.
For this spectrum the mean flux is 12.6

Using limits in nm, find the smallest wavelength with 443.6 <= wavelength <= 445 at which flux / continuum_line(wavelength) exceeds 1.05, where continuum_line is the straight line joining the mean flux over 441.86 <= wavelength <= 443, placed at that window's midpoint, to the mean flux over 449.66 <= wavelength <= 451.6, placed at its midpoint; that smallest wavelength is 444.153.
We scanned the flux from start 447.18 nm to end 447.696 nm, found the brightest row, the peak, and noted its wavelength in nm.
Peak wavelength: 447.335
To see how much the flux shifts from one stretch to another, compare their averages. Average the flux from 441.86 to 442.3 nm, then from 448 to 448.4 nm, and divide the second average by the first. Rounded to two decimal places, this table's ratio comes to 1.00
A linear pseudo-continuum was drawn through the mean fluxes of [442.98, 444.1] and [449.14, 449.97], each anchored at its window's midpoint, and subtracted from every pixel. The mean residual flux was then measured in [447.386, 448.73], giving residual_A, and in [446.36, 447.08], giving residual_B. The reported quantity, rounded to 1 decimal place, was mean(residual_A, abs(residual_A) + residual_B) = 1.3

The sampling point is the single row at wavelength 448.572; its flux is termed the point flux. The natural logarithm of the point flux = 2.54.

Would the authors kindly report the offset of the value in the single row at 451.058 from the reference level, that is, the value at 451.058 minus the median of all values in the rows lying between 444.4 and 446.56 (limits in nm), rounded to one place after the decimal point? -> 3.4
